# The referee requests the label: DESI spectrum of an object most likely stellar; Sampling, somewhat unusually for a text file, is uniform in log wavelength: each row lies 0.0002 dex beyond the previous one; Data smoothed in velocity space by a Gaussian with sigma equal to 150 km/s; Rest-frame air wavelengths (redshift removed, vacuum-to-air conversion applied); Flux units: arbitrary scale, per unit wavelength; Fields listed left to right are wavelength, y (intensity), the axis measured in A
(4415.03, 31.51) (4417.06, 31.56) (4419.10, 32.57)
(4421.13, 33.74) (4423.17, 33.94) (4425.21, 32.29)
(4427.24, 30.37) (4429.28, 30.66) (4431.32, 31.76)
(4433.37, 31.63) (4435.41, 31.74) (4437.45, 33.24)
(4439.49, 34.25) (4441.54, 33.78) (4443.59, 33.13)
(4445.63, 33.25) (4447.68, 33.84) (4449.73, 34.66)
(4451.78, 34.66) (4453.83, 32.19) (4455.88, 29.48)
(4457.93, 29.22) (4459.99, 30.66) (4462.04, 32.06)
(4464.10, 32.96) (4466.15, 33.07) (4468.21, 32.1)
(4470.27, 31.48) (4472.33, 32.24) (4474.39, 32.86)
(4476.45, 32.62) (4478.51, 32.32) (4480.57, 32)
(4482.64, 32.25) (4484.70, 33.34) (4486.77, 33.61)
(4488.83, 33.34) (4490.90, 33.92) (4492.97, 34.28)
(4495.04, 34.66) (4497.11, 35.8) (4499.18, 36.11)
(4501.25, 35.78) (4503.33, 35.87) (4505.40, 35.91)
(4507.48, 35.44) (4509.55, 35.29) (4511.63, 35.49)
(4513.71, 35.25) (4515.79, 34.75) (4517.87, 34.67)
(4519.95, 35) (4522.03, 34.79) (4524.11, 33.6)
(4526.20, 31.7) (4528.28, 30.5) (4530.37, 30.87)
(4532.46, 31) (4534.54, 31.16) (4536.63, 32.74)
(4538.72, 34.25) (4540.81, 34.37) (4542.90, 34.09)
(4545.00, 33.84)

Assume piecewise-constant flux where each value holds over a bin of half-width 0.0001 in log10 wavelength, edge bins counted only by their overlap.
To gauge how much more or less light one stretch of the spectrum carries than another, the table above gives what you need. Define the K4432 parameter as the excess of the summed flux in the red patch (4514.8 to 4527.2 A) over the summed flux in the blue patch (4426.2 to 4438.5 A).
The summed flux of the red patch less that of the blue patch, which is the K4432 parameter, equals 15.1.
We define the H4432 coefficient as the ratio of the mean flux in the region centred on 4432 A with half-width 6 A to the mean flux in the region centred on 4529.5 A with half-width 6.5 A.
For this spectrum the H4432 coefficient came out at 1.00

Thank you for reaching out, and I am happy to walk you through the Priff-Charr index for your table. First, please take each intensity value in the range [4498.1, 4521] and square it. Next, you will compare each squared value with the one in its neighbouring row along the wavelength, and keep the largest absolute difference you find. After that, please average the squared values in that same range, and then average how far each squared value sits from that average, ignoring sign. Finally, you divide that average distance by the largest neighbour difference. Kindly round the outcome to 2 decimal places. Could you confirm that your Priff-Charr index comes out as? 0.78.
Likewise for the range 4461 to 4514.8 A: 1.15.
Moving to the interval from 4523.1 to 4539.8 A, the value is 0.61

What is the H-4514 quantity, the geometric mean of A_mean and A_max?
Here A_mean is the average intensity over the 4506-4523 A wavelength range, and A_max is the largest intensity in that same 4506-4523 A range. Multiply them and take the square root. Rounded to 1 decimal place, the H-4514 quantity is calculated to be 35.3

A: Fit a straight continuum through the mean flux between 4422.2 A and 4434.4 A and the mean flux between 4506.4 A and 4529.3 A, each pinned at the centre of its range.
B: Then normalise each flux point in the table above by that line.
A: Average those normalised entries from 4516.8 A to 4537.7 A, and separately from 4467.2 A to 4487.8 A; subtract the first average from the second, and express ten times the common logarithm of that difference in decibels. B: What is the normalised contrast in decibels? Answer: -15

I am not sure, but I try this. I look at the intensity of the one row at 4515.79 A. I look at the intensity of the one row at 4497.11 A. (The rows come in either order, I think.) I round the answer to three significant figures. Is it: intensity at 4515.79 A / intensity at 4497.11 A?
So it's 0.971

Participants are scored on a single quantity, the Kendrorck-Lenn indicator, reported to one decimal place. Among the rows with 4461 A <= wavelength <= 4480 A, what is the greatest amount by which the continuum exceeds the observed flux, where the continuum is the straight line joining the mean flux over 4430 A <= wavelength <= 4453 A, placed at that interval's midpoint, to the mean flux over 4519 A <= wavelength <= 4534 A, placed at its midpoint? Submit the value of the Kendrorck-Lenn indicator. 1.5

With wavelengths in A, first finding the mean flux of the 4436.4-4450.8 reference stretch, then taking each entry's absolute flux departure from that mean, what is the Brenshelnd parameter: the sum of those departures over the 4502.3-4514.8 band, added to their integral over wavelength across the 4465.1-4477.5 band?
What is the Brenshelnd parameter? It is 27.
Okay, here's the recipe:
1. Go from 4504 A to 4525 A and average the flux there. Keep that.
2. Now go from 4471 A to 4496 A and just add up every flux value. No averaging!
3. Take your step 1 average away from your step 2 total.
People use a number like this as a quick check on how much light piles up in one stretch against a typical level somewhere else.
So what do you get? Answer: 362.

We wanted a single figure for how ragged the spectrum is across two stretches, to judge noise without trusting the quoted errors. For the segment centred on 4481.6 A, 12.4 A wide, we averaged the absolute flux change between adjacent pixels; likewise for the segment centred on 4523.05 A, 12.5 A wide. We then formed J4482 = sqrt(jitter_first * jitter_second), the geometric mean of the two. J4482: 0.66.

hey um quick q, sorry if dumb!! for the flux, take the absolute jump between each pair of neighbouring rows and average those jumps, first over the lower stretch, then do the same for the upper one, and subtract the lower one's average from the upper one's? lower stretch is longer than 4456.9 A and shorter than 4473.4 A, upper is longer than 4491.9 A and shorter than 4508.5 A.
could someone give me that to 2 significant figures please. -0.49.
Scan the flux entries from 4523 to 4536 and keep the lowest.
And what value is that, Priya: 30.5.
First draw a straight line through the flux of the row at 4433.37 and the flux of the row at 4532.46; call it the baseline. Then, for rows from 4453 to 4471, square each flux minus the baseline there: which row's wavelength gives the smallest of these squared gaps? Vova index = 4470.27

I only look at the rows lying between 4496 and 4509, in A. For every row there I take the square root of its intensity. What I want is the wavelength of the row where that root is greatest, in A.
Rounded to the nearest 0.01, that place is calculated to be 4499.18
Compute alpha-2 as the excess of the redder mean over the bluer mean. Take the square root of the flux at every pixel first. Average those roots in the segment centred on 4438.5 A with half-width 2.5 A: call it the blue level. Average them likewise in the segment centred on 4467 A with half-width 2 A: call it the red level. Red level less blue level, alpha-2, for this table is -0.1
